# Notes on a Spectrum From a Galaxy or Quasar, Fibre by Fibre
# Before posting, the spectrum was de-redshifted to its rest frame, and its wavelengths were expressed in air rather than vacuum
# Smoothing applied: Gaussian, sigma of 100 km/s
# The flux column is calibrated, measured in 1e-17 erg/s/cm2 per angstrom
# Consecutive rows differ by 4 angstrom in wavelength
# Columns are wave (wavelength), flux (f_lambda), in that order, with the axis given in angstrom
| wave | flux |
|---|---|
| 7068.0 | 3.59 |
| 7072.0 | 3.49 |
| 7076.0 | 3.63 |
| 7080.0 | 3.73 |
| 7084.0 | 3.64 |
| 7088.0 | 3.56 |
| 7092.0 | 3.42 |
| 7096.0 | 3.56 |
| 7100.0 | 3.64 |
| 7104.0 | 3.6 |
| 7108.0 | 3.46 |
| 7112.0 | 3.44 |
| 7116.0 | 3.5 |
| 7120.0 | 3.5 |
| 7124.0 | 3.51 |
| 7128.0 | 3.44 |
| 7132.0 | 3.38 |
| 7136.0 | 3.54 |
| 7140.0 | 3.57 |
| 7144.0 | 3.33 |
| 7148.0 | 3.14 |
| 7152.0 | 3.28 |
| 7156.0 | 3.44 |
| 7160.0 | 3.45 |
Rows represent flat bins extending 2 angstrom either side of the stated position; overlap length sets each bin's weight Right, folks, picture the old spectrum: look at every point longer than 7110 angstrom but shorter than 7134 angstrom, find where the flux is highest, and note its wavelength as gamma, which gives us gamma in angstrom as 7124.0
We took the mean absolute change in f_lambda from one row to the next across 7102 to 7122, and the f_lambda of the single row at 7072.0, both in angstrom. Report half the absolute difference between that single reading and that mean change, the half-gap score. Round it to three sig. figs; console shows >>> 1.72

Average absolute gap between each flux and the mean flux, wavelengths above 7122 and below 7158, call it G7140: 0.107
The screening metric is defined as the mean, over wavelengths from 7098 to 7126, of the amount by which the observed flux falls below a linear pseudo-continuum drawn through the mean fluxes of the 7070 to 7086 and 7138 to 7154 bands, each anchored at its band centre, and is -0.045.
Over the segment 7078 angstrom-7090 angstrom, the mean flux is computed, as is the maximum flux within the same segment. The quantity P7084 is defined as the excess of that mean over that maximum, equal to -0.09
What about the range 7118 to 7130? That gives -0.03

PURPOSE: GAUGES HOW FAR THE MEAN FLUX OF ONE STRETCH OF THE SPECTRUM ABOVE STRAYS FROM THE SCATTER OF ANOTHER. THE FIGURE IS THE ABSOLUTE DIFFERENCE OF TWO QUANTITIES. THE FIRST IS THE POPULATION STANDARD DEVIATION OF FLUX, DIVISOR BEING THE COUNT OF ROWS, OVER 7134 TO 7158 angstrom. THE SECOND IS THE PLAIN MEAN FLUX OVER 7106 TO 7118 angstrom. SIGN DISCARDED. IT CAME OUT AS 3.32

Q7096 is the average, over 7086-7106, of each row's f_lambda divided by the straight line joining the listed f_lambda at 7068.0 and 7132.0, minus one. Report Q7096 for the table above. 0.017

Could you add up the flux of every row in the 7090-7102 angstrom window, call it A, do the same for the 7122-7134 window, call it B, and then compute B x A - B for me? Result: 99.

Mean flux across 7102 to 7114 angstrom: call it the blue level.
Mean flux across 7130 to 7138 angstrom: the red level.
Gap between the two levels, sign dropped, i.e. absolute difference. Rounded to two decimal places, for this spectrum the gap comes 0.04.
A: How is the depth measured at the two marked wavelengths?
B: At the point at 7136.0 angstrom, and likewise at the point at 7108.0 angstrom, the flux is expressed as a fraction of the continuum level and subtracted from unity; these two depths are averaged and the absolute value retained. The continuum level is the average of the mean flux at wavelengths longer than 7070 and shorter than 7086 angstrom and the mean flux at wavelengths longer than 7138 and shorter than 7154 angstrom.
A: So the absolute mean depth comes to 0.007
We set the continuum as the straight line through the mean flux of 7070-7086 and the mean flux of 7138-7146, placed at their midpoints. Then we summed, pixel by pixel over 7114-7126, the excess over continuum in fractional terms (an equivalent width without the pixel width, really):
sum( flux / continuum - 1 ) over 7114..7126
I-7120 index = -0.01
